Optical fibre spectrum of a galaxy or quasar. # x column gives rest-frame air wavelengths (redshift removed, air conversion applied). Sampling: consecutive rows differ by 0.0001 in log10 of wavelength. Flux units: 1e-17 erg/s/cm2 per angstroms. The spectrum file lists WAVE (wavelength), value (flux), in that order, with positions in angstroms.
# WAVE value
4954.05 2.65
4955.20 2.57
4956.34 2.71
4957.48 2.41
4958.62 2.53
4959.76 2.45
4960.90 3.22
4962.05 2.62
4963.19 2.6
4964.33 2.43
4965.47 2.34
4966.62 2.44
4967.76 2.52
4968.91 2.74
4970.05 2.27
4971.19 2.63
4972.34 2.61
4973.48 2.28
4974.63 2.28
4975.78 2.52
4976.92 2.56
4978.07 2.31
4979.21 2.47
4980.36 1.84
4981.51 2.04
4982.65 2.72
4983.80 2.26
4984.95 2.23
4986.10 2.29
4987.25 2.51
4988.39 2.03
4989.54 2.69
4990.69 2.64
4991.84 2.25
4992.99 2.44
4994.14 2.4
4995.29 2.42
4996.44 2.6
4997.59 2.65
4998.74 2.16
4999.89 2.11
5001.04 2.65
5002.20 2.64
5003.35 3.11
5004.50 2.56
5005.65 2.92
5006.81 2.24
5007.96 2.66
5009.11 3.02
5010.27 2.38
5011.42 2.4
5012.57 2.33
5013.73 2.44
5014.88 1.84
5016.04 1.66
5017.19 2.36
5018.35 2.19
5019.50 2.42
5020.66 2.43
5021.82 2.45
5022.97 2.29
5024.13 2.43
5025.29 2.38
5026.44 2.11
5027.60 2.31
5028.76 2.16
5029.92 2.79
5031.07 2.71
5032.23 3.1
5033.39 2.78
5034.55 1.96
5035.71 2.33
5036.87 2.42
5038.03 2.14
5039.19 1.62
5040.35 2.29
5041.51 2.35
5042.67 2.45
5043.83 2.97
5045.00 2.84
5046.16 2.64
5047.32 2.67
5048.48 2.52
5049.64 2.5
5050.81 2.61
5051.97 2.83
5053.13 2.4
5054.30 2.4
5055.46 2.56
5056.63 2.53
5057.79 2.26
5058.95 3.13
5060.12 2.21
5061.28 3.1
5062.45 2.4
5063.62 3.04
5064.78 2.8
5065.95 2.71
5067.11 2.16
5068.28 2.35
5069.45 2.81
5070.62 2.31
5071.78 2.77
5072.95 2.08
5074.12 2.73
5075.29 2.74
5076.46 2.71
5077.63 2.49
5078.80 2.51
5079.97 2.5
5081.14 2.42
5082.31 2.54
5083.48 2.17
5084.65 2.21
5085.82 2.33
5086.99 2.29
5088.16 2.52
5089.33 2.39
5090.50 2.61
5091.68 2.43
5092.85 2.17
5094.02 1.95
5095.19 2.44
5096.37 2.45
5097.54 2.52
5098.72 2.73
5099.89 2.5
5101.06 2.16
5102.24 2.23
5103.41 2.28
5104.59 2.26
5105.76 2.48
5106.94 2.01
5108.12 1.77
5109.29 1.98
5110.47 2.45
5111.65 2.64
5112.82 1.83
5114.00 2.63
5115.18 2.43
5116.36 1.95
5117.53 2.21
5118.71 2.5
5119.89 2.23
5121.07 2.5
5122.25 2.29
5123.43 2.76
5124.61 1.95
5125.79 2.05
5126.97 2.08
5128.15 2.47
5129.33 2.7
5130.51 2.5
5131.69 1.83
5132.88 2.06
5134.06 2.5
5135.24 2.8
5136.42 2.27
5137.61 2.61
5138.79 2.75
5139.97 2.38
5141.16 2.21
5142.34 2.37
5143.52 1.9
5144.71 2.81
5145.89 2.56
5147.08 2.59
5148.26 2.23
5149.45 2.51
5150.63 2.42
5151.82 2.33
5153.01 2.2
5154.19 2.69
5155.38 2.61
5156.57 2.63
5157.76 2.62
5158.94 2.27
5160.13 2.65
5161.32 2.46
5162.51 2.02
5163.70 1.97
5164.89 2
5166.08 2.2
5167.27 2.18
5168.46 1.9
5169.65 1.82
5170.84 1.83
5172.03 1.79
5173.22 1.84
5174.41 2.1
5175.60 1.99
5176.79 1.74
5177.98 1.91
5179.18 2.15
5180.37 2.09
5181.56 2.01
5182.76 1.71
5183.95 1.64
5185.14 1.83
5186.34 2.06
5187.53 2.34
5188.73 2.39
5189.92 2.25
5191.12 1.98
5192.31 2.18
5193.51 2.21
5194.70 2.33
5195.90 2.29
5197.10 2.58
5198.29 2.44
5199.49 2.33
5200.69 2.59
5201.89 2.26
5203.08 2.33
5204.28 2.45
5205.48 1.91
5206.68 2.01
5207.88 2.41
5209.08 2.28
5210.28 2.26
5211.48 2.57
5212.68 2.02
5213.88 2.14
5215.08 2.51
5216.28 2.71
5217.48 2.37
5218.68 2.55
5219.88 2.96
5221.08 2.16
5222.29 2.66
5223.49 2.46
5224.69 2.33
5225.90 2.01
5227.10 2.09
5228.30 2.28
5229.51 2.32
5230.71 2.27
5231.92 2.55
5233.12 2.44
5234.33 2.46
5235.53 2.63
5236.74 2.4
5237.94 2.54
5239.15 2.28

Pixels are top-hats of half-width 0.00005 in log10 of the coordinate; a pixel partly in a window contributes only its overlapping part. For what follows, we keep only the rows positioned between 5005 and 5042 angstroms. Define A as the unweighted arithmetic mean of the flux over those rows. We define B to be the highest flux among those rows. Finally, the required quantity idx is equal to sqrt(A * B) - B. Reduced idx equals -0.39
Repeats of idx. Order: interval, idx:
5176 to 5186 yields -0.14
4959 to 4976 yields -0.37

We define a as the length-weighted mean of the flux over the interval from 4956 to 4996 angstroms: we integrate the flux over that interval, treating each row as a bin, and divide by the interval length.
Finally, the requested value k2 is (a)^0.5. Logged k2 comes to 1.56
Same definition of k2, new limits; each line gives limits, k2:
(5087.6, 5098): 1.54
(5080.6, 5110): 1.52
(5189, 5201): 1.52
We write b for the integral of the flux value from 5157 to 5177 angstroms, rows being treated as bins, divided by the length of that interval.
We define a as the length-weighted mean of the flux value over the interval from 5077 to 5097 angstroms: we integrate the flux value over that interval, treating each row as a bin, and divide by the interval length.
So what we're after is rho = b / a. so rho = 0.88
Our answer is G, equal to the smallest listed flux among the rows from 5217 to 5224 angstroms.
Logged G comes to 2.16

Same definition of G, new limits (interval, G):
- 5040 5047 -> 2.29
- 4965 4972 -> 2.27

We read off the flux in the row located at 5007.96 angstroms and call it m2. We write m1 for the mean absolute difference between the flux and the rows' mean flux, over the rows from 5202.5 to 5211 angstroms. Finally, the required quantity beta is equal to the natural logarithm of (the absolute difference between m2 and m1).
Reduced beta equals 0.92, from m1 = 0.16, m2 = 2.66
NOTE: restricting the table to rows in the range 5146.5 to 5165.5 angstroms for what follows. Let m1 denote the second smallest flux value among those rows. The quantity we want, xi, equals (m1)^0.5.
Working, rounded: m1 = 2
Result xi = 1.41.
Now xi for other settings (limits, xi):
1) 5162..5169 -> 1.40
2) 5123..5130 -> 1.43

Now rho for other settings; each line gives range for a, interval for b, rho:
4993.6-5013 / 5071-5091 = 0.97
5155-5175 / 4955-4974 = 1.18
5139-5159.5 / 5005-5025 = 0.98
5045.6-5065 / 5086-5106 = 0.91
